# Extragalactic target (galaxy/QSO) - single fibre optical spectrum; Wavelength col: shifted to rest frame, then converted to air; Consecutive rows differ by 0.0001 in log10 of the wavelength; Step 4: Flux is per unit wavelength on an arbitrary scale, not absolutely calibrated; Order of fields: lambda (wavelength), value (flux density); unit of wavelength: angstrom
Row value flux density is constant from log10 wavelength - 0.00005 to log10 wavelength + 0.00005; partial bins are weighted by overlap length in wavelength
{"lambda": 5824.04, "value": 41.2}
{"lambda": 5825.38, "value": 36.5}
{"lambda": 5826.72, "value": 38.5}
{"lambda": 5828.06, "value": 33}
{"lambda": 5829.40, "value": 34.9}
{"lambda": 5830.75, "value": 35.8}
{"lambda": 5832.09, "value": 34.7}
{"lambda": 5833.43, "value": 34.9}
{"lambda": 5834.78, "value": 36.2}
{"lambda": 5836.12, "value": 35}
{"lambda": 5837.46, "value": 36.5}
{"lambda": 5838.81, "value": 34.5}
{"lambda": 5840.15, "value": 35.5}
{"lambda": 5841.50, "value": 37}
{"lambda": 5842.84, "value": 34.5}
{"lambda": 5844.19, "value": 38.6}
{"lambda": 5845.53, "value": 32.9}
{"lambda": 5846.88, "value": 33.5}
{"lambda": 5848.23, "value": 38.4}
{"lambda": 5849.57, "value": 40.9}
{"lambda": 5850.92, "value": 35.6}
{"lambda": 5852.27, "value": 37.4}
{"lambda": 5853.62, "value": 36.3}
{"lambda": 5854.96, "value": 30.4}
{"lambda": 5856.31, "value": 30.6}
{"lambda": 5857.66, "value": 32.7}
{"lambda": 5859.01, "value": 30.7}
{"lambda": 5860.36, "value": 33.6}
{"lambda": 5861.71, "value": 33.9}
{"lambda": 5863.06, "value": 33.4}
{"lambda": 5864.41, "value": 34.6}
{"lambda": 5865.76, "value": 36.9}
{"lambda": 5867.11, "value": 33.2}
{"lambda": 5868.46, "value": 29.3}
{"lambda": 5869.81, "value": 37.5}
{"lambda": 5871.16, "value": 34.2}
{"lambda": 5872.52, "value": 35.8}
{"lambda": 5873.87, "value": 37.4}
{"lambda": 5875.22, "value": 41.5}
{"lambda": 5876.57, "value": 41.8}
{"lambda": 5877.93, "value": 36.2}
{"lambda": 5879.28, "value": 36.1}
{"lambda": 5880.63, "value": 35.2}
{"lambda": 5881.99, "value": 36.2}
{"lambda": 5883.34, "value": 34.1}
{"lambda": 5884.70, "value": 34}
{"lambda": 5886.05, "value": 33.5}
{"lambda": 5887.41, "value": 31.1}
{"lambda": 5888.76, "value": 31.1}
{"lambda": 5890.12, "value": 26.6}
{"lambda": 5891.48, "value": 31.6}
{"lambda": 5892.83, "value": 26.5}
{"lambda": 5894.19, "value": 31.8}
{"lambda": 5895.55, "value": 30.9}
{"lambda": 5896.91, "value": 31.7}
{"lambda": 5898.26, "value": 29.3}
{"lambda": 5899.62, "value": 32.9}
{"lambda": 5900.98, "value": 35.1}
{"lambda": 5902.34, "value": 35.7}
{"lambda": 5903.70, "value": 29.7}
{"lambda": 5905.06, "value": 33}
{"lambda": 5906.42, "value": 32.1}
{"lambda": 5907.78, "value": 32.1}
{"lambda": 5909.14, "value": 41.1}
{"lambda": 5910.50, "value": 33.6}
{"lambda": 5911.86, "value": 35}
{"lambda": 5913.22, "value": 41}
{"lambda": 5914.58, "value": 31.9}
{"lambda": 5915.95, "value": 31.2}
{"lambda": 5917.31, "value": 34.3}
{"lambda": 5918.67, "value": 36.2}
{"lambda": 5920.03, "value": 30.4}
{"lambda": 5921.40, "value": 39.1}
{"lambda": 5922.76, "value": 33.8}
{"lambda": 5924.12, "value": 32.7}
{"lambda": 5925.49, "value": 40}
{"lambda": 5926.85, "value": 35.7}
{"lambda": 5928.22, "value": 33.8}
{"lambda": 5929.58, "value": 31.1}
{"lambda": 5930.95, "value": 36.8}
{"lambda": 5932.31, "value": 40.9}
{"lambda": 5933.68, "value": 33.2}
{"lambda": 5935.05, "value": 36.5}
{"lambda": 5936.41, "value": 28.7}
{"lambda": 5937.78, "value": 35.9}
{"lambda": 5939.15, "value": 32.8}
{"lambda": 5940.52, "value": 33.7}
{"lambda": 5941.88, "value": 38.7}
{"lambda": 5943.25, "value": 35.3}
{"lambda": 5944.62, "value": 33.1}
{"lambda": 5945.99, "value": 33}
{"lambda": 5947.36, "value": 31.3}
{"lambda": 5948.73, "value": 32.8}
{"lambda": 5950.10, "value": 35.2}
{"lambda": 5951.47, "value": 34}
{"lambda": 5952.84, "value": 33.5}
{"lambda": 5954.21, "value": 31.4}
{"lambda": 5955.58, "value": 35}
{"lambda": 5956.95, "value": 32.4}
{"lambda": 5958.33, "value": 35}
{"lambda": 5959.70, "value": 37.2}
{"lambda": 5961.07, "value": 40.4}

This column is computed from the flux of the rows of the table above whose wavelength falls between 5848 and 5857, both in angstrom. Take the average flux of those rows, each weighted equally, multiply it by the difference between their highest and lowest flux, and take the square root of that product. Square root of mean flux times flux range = 19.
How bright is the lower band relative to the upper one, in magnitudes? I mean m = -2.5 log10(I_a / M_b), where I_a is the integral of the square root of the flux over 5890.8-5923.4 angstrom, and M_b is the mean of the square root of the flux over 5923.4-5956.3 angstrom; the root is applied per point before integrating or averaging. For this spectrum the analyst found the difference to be -3.77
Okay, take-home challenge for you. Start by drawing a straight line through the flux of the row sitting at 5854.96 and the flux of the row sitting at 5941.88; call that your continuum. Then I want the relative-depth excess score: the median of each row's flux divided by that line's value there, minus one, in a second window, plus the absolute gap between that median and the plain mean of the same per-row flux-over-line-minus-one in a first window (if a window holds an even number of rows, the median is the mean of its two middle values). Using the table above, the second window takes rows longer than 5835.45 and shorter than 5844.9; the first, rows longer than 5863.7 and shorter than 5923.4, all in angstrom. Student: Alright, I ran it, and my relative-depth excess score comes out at 0.4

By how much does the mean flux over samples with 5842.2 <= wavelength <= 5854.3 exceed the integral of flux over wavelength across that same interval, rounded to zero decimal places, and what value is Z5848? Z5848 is -405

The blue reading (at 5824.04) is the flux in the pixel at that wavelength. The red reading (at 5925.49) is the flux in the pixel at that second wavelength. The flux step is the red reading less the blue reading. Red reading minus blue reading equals -1.2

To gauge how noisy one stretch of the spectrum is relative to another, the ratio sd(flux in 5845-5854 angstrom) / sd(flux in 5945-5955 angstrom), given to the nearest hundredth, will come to 2.01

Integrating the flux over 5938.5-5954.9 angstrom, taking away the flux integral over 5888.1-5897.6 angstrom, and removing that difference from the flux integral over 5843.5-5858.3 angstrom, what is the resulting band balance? 253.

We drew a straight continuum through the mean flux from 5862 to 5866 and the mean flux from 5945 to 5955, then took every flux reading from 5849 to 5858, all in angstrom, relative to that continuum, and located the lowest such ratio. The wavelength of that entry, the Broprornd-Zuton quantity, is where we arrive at 5854.96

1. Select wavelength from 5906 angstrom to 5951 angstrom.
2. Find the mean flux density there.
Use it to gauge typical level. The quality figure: 34.6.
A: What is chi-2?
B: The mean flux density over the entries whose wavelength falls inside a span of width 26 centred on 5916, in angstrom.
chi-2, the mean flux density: 34.6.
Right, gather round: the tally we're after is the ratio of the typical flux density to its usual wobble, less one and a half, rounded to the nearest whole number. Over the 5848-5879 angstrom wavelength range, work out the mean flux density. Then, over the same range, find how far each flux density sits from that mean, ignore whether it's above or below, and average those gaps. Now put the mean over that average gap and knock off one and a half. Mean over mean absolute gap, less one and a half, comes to 11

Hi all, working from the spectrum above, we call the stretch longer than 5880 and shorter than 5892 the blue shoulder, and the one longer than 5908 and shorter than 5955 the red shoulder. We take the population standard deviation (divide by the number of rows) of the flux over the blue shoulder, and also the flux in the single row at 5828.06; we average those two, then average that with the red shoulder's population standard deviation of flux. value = 10.5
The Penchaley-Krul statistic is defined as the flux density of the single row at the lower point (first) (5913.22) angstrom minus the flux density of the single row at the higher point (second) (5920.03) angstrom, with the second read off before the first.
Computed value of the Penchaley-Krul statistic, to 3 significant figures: 10.6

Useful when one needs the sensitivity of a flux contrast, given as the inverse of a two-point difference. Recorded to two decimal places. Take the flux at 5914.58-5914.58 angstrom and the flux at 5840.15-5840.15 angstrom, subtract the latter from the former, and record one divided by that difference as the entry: -0.28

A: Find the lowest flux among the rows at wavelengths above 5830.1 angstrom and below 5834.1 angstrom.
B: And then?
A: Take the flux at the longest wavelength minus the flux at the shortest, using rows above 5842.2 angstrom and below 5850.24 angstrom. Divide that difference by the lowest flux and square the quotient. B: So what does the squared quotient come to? 0.034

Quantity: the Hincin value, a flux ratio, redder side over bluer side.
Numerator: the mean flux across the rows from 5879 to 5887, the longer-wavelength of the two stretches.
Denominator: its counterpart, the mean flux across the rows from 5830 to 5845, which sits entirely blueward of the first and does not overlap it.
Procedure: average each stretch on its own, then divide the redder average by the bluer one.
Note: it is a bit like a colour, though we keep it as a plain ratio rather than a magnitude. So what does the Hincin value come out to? 0.97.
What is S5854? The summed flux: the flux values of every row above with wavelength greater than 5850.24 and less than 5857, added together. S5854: 170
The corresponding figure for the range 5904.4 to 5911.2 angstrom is 172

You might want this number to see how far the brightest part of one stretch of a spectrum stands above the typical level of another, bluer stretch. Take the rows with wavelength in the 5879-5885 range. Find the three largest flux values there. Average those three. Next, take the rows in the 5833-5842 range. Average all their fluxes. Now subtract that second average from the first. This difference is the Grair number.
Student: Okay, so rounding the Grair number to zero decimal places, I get 0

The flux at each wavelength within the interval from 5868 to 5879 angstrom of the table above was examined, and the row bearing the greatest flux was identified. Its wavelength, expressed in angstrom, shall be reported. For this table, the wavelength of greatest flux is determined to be 5876.57 angstrom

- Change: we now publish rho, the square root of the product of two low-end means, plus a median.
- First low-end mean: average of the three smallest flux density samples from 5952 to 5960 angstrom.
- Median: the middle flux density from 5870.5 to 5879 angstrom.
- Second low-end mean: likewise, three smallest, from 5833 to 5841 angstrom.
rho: 70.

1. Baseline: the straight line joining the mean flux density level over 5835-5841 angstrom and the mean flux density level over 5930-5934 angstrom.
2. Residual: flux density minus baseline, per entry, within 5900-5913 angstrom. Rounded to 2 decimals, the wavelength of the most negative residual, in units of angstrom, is 5903.70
